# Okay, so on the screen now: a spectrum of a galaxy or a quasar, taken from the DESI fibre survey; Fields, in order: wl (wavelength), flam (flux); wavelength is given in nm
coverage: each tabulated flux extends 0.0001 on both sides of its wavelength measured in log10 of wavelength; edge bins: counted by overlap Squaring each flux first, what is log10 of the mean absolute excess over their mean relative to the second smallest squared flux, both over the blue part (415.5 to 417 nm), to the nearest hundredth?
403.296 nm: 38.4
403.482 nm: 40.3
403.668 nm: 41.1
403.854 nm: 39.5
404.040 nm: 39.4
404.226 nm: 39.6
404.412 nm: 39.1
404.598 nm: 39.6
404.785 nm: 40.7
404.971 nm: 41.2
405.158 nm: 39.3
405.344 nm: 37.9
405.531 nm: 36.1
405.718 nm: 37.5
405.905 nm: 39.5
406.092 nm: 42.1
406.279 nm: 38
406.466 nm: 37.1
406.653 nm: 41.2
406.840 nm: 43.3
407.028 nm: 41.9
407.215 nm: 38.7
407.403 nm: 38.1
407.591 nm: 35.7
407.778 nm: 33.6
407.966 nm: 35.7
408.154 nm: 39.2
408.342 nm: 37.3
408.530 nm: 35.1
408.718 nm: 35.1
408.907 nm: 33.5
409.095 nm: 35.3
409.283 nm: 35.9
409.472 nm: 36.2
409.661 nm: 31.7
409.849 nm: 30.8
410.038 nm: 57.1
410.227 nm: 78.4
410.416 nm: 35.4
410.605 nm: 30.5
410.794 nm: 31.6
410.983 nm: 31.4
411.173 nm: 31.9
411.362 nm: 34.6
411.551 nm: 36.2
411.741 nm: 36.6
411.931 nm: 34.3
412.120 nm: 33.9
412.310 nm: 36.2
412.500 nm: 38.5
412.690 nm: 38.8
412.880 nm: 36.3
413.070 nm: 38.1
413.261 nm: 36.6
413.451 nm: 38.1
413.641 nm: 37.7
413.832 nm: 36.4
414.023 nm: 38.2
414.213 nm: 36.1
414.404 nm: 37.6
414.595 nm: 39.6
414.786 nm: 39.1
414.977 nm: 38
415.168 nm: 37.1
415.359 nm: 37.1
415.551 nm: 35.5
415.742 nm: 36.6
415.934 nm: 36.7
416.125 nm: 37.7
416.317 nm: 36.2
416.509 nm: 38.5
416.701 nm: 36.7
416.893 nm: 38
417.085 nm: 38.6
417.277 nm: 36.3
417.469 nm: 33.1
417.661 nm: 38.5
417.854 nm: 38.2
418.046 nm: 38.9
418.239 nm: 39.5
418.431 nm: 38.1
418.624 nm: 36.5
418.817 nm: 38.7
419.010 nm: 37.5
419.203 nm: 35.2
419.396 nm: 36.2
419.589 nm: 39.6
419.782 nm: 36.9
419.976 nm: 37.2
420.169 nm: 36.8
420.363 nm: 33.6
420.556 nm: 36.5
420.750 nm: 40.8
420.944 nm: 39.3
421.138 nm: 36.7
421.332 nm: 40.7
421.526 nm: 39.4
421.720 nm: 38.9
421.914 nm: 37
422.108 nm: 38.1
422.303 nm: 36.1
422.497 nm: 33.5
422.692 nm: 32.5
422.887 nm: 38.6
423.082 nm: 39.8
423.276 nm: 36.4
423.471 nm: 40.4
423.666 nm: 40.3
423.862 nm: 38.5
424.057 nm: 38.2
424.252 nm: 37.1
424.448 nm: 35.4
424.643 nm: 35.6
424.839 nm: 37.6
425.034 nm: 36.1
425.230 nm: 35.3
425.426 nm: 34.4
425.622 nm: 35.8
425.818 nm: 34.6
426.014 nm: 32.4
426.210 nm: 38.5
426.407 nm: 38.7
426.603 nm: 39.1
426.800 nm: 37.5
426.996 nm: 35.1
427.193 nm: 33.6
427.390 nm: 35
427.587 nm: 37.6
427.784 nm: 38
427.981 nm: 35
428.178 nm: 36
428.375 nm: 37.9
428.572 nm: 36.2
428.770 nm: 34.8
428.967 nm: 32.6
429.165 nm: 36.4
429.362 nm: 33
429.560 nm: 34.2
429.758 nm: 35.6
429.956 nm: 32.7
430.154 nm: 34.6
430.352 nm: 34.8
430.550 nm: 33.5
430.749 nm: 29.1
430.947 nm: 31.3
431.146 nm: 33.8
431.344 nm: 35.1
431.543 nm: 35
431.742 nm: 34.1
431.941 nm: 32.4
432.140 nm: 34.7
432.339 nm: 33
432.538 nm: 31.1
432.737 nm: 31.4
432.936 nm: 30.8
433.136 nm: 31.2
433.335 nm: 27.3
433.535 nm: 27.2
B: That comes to -1.34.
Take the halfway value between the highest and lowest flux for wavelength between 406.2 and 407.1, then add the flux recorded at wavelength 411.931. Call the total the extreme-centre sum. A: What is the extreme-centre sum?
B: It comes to 74.5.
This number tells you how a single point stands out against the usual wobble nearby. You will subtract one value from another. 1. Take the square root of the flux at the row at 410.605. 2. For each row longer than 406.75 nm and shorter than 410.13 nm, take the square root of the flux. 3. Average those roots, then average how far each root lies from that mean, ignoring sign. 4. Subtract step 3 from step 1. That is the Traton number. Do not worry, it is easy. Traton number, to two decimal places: 5.23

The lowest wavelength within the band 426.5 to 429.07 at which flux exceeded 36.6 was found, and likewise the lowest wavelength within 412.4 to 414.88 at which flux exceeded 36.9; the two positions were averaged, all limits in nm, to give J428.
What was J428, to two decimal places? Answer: 419.55 nm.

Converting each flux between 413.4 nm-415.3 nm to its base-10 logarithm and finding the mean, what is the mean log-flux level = 1.577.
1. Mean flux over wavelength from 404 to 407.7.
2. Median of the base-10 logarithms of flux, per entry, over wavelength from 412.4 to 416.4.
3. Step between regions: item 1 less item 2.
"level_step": 37.7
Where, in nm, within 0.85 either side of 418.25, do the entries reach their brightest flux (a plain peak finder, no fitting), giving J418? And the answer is 418.239 nm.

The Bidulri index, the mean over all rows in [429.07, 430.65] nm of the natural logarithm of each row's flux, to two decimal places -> 3.54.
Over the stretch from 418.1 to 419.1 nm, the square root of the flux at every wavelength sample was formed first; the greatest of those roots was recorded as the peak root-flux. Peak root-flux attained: 6.3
